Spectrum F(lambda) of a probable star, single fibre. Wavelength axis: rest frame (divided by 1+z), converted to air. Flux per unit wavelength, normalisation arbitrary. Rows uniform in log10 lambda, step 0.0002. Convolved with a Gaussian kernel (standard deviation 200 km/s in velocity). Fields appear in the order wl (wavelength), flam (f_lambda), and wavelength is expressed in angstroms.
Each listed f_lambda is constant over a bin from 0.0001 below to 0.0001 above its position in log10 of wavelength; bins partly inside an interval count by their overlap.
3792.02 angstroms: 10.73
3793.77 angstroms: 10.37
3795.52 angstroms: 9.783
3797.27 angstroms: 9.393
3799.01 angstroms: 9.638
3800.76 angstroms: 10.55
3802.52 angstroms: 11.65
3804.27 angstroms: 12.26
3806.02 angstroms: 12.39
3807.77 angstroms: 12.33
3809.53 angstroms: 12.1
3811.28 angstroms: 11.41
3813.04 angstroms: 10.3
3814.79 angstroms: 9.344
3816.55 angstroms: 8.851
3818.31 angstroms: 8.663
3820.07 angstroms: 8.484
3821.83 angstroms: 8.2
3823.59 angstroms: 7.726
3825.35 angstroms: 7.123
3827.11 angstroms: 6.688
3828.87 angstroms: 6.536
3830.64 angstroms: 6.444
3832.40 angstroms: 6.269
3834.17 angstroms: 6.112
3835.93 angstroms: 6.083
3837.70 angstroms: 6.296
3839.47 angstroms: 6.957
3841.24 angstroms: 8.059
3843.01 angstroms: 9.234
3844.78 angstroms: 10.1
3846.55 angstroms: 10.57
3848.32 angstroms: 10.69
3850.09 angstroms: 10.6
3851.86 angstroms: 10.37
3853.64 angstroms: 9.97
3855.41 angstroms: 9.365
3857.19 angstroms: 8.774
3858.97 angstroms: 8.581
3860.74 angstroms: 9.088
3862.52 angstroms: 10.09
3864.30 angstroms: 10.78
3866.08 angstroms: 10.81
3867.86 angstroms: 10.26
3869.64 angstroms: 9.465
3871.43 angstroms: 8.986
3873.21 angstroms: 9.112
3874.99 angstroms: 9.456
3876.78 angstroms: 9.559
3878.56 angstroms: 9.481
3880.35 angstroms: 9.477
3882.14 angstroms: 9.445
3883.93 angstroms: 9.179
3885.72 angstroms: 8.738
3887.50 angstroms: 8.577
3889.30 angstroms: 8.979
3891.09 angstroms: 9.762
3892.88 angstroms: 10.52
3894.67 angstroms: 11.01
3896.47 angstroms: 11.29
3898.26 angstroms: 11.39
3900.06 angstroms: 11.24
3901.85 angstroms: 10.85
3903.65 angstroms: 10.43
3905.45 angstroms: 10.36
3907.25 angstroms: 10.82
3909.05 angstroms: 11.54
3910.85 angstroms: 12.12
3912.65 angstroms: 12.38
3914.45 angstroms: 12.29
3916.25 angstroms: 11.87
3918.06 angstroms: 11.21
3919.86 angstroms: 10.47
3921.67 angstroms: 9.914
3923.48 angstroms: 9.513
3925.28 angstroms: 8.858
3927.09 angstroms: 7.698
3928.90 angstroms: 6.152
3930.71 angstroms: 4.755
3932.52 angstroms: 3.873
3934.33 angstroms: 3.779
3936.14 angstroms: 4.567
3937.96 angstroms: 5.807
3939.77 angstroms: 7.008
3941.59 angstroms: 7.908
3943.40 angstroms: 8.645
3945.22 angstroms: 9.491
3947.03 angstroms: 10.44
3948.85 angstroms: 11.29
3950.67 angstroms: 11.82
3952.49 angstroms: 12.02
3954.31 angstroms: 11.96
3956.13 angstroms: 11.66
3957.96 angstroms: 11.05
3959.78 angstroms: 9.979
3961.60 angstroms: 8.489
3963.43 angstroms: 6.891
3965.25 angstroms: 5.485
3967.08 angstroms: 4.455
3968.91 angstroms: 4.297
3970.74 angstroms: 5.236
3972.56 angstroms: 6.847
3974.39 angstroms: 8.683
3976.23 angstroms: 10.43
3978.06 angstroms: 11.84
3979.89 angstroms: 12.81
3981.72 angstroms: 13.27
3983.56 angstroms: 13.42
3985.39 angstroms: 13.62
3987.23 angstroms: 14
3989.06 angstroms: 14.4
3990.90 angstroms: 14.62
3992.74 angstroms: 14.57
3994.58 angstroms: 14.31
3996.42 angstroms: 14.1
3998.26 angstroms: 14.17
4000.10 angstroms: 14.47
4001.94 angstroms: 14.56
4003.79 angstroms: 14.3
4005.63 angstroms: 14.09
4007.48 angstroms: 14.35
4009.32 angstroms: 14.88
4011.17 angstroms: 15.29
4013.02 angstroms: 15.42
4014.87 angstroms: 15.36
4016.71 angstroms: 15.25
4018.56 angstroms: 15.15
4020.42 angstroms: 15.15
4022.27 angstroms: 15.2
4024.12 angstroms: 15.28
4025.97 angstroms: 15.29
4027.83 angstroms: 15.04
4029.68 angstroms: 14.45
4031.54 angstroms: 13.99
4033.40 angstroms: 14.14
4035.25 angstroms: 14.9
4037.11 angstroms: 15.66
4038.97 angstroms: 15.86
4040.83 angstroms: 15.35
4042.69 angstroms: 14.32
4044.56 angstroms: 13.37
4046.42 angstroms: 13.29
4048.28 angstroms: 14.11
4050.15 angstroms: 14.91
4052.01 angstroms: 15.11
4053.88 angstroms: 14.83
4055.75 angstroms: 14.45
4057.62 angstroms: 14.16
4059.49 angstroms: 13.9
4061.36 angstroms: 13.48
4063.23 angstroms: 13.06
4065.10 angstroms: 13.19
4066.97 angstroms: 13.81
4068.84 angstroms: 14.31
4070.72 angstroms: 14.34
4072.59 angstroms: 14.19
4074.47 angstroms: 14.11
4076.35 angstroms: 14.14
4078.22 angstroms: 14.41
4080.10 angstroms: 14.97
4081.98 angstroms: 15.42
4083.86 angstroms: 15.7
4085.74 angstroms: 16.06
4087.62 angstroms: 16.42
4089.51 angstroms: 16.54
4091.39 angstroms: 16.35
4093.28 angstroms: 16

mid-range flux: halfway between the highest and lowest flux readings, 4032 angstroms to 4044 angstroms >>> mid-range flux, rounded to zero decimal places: 15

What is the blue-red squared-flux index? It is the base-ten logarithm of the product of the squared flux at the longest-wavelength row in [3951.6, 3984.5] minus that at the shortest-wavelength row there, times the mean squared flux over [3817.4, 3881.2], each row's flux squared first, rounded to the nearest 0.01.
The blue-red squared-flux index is 3.45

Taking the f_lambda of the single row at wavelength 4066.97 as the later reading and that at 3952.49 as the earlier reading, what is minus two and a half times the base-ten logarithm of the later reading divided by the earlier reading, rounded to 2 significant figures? -0.15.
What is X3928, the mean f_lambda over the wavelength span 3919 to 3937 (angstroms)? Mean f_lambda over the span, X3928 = 7.0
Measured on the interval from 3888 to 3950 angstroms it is 9.4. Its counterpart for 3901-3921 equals 11.3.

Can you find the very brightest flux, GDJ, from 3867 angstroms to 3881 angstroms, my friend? 10.26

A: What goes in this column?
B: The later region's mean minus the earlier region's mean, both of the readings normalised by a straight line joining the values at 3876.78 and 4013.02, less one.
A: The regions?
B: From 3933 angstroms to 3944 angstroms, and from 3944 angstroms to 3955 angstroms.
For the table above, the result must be 0.4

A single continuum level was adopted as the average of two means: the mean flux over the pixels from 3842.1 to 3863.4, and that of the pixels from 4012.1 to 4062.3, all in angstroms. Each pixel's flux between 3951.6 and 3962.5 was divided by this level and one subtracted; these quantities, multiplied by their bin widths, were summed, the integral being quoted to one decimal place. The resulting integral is -1.2 angstroms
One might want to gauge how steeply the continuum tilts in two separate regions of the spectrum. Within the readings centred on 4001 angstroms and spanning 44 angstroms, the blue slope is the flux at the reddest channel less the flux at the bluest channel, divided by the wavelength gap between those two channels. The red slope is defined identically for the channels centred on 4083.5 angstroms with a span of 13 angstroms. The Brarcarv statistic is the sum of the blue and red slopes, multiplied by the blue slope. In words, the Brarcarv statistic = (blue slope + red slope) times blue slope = 0.01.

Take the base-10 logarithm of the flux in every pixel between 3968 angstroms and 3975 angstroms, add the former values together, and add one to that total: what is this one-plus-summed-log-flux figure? 4.13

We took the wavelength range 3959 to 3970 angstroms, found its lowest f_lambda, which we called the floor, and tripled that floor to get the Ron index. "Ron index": 13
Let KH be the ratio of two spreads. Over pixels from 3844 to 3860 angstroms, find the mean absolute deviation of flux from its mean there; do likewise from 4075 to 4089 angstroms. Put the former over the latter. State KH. 1.0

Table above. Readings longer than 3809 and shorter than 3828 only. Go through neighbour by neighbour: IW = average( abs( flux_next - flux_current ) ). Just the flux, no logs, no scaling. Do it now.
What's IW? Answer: 0.54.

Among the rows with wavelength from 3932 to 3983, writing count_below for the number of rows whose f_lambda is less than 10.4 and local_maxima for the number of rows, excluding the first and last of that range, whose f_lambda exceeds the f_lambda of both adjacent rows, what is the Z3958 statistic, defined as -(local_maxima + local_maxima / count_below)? -1.1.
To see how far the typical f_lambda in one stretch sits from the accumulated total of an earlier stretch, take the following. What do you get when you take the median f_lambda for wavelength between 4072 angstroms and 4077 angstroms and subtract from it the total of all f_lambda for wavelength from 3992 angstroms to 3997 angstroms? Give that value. -28.8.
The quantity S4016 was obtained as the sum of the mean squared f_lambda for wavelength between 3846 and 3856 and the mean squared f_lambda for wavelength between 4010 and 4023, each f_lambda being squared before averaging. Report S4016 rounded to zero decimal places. 338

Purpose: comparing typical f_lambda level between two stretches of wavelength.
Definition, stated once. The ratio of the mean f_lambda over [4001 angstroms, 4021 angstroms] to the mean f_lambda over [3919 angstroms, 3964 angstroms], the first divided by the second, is 1.74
